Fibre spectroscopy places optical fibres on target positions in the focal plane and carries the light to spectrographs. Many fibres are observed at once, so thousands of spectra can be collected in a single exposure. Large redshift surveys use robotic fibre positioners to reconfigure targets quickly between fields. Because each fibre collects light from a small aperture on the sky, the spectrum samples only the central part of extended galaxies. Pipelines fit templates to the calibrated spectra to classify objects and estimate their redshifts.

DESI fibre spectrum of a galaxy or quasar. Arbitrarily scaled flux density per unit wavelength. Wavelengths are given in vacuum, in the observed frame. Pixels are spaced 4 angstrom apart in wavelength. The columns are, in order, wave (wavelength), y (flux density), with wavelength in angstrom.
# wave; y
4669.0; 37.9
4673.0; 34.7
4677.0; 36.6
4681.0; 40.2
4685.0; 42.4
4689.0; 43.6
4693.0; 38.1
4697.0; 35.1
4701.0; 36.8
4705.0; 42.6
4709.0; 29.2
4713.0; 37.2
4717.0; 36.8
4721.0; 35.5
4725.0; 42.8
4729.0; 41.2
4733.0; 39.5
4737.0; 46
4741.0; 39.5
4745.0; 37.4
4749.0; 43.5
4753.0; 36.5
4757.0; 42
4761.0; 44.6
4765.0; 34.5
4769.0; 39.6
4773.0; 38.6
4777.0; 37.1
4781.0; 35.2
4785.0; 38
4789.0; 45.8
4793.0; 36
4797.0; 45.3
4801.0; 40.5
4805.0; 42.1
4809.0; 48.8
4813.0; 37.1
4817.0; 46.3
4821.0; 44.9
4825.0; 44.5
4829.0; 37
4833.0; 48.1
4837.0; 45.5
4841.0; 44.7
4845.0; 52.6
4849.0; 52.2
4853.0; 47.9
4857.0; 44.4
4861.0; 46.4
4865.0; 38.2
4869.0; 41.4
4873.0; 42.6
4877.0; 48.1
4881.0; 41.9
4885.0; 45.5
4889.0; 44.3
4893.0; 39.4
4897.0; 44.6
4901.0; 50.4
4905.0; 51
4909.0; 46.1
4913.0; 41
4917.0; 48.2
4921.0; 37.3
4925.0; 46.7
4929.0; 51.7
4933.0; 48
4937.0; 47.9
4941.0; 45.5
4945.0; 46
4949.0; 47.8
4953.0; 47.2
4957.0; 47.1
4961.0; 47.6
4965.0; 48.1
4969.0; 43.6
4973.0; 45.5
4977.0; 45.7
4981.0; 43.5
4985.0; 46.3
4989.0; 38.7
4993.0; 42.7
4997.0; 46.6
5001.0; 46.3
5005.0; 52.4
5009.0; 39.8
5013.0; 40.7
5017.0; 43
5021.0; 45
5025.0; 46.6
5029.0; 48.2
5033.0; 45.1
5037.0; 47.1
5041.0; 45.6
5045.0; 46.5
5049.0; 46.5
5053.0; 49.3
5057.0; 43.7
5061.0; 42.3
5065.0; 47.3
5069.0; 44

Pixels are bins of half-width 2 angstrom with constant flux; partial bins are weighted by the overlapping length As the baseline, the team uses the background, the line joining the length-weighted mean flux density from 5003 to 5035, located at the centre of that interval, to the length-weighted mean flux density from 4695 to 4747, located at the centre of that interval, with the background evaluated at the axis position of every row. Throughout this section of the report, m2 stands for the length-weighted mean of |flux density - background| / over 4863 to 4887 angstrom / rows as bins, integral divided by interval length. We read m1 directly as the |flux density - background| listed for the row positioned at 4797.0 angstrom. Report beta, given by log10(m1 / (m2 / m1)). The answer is 1.1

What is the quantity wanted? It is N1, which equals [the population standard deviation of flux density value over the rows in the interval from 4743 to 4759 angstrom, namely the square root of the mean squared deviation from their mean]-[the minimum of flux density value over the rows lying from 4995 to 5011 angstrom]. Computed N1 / -36.8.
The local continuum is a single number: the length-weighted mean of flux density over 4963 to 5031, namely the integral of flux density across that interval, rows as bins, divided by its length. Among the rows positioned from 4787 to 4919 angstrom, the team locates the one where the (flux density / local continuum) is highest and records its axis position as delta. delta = 4845.0 angstrom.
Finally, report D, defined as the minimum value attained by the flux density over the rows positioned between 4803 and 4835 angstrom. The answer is 37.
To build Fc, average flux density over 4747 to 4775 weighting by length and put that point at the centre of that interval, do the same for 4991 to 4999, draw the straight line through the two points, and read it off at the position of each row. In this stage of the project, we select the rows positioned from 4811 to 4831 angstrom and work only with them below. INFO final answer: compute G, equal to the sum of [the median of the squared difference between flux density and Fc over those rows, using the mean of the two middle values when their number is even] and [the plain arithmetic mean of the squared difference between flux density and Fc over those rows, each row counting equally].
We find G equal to 32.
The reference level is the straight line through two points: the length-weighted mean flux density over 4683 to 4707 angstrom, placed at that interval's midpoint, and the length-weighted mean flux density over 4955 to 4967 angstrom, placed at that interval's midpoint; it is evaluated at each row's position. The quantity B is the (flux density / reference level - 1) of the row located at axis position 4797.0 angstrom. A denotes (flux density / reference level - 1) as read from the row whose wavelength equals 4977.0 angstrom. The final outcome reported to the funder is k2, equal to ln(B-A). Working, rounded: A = -0.049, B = 0.059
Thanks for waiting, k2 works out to -2.2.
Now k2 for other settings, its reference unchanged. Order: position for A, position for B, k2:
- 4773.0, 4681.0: -2.3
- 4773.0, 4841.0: -2.3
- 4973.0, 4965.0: -2.8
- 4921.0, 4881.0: -2.1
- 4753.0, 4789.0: -1.6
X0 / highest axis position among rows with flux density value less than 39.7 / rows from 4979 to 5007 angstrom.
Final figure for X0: 4989.0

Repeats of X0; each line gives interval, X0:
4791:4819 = 4813.0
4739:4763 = 4753.0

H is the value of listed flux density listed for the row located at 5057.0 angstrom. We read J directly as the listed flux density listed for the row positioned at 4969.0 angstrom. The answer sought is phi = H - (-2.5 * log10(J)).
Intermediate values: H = 43.7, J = 43.6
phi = 47.8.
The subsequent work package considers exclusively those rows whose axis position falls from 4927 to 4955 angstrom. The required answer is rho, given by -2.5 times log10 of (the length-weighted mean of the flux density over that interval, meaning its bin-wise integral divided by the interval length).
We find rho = -4.20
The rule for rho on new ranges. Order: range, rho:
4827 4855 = -4.18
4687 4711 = -3.94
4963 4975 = -4.15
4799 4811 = -4.10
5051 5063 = -4.14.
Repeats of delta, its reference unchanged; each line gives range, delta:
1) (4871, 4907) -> 4905.0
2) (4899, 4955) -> 4929.0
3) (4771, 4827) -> 4809.0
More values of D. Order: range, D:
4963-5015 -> 38.7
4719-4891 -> 34.5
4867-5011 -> 37.3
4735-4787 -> 34.5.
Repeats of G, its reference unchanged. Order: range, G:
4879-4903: 21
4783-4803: 36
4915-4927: 51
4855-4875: 15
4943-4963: 23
